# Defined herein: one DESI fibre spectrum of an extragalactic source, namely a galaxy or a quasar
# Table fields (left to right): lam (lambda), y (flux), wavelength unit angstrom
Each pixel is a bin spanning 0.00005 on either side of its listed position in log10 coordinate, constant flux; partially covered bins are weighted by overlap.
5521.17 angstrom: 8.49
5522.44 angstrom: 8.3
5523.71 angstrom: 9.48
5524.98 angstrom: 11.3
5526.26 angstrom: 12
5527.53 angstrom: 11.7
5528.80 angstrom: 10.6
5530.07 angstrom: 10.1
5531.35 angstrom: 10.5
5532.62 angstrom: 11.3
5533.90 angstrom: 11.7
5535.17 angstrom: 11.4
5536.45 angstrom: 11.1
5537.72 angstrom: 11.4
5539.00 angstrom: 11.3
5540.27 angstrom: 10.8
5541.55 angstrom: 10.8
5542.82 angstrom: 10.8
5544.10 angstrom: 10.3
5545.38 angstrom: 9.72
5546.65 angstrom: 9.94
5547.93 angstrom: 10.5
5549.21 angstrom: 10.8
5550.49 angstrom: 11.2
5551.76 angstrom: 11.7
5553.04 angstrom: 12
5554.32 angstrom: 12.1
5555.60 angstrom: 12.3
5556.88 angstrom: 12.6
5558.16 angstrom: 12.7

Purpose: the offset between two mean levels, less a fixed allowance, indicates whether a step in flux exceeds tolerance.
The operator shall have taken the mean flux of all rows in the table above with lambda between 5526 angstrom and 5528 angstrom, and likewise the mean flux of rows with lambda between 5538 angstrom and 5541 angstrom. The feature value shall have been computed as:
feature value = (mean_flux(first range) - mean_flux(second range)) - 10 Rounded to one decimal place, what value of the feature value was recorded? -9.2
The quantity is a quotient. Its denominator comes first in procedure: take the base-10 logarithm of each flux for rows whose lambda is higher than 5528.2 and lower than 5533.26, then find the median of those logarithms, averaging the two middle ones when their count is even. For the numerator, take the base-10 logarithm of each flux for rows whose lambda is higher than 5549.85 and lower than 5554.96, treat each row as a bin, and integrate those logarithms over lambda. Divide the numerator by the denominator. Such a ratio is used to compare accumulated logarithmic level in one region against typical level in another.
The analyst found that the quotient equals 5.35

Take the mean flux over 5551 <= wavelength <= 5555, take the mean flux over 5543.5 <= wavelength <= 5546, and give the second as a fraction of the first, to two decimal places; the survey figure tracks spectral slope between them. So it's 0.84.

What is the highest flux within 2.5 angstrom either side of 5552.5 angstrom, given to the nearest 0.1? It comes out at 12.1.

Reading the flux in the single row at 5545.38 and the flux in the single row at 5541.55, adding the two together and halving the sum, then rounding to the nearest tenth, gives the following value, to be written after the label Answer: 10.3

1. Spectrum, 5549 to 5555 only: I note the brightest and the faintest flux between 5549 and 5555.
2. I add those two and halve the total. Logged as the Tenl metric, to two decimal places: 11.45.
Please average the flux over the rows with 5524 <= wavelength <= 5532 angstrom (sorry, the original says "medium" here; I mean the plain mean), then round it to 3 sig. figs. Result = 11.0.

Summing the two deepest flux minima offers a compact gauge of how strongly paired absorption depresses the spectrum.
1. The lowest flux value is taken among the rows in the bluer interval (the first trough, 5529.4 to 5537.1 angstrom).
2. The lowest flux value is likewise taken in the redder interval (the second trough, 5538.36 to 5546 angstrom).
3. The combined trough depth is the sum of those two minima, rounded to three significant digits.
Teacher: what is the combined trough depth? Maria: 19.8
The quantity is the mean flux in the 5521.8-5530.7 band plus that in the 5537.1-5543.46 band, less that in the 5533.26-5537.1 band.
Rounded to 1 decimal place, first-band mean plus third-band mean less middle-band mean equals 10.1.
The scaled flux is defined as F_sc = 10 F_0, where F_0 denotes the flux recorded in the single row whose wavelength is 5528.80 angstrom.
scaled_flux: 106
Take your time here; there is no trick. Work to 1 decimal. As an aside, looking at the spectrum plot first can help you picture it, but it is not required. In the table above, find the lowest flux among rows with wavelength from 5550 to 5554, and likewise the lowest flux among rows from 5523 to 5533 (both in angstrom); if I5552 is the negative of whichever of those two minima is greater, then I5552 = -11.2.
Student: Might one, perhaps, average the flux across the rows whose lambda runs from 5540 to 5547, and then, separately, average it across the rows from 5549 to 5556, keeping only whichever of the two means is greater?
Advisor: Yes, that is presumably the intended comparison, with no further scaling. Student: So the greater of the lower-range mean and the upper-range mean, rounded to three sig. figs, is 11.7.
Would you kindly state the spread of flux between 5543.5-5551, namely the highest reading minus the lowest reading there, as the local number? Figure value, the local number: 1.48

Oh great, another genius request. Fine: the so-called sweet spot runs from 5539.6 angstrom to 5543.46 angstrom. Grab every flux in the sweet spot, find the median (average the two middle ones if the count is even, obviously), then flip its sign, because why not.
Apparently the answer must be -10.8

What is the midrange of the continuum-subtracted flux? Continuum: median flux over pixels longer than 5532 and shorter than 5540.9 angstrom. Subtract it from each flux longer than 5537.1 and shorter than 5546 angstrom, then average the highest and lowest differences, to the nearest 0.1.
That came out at -0.7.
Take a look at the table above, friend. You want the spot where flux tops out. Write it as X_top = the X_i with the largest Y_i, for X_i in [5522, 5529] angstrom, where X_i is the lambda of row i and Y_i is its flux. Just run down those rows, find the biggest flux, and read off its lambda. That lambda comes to 5526.26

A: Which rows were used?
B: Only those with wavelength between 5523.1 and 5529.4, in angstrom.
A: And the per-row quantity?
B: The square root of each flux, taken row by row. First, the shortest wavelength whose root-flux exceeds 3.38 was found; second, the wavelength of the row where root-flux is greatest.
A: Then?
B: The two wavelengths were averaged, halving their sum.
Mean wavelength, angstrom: 5526.3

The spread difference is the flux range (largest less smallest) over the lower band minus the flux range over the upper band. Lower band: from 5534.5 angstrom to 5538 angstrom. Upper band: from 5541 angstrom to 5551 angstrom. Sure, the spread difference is -1.2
